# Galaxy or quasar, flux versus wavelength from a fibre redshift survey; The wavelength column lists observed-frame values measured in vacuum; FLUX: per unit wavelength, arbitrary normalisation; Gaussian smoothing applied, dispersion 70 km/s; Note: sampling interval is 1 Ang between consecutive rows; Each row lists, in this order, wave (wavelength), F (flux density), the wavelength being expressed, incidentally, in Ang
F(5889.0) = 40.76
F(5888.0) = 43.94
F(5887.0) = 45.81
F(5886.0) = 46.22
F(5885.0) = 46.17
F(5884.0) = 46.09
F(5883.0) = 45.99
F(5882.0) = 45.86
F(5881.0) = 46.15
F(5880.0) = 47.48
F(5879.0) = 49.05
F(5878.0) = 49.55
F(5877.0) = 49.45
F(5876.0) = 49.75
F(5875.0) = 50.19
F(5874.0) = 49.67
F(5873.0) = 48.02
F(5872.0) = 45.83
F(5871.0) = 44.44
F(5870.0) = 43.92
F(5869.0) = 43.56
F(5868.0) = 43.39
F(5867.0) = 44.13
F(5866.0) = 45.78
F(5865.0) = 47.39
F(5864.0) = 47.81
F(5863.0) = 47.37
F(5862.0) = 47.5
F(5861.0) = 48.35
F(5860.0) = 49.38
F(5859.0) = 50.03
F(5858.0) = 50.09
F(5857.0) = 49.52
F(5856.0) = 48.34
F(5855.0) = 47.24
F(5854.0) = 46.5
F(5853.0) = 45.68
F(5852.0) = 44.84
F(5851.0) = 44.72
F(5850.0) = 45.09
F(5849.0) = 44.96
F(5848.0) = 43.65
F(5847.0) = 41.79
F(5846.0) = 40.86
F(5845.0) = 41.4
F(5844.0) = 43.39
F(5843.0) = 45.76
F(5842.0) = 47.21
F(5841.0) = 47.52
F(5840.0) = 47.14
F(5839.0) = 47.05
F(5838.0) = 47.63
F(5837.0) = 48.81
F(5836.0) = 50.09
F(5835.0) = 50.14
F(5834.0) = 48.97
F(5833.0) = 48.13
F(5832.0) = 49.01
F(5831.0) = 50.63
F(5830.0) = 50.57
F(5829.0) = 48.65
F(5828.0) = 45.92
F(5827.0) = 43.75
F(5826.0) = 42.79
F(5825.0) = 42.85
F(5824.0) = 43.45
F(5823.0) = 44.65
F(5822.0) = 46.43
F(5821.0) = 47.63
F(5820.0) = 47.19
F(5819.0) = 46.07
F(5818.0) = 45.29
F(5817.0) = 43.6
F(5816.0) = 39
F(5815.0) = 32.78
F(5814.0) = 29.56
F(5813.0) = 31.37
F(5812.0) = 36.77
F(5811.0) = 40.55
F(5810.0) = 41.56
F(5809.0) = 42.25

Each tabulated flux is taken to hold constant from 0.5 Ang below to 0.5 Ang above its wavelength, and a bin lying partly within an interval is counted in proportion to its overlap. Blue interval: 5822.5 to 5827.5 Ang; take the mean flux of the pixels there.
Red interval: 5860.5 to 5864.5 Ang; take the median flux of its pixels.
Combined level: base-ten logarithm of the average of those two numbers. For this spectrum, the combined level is 1.66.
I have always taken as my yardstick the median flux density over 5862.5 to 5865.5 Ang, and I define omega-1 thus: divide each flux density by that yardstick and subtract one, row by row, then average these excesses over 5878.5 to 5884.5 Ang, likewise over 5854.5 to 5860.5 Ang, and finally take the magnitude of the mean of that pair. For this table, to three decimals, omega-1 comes 0.012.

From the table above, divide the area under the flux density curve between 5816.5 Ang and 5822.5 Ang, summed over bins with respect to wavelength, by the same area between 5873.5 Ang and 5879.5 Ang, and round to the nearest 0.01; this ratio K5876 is 0.93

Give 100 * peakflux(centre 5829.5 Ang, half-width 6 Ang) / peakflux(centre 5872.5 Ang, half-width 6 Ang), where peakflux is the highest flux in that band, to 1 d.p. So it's 100.9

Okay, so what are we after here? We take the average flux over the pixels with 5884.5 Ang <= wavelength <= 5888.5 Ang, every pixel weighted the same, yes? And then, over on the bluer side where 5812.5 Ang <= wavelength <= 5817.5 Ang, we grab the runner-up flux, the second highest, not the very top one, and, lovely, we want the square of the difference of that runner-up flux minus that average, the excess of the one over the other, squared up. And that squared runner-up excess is 43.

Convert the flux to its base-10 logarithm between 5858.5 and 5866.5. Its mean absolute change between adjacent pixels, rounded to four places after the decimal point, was 0.0067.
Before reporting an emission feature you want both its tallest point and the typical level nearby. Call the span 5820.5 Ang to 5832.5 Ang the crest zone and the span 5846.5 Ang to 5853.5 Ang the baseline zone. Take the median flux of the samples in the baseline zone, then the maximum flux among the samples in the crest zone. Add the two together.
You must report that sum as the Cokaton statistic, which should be 95.5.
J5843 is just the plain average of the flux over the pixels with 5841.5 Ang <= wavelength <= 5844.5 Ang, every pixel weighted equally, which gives 45.5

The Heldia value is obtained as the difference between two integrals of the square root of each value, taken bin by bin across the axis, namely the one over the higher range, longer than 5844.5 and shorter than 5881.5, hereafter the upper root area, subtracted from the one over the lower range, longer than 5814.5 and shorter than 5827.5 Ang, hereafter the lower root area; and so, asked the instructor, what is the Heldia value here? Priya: -167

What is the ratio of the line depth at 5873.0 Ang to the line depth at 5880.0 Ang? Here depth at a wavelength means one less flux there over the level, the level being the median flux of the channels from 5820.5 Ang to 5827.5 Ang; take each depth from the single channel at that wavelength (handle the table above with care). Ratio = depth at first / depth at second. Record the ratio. 1.1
